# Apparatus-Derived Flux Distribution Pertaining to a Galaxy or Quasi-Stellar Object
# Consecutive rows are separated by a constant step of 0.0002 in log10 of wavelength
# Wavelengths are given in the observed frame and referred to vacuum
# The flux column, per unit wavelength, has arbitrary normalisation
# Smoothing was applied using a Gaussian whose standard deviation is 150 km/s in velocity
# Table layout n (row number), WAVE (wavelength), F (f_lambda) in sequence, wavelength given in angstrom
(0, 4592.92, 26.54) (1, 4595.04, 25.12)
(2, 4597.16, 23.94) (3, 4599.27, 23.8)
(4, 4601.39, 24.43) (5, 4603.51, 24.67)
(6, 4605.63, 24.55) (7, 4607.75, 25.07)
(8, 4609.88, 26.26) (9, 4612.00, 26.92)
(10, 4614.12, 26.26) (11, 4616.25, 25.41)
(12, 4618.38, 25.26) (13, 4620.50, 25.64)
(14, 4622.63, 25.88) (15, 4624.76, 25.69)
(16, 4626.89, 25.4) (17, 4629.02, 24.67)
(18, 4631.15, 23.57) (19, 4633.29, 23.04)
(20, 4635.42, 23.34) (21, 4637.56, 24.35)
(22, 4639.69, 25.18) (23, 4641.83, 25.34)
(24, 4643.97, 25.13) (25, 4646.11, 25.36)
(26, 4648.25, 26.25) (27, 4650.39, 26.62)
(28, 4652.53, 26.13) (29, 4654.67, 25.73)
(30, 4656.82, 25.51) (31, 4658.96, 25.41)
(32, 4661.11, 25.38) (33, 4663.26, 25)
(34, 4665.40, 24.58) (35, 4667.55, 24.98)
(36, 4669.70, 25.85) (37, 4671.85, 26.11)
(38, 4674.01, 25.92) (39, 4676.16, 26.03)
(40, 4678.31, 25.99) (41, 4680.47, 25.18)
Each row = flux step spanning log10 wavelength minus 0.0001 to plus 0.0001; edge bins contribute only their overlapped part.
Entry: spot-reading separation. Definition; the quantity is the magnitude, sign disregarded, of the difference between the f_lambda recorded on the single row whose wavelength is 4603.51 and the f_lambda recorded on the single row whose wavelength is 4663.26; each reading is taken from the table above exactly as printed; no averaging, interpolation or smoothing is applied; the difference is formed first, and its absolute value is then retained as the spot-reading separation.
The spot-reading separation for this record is 0.3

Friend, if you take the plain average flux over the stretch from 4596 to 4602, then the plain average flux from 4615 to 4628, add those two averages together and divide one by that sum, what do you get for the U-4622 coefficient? 0.0202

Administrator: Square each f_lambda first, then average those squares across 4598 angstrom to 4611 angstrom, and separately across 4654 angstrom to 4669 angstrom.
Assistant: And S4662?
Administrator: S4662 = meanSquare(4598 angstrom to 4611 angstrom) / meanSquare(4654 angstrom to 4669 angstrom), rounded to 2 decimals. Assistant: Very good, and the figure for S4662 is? 0.97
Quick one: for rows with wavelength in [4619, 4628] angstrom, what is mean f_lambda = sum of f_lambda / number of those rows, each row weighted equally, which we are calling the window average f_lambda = 25.65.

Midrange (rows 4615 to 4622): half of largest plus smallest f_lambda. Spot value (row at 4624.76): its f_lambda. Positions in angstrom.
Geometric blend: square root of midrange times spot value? 25.6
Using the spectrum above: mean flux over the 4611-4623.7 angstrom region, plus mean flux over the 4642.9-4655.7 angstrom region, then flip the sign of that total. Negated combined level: -51.8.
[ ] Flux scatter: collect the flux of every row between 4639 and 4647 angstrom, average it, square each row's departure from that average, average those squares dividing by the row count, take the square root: 0.10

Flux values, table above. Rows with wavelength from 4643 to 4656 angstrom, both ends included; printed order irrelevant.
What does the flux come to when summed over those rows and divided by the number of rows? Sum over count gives 25.9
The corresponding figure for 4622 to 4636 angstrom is 24.5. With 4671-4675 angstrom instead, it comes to 26.0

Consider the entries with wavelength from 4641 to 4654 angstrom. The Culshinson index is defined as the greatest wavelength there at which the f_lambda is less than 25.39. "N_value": 4646.11 angstrom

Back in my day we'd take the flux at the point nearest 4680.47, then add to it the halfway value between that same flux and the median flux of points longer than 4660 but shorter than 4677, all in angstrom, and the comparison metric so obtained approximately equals 50.6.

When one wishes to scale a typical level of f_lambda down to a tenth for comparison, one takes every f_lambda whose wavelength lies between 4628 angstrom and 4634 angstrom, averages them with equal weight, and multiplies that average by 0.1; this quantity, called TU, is 2.38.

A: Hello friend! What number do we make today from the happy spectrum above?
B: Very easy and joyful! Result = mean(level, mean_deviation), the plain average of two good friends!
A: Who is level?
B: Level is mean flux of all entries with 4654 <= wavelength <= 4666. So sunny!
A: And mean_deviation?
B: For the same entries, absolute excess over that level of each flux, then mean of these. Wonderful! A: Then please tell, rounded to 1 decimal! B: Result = 12.8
